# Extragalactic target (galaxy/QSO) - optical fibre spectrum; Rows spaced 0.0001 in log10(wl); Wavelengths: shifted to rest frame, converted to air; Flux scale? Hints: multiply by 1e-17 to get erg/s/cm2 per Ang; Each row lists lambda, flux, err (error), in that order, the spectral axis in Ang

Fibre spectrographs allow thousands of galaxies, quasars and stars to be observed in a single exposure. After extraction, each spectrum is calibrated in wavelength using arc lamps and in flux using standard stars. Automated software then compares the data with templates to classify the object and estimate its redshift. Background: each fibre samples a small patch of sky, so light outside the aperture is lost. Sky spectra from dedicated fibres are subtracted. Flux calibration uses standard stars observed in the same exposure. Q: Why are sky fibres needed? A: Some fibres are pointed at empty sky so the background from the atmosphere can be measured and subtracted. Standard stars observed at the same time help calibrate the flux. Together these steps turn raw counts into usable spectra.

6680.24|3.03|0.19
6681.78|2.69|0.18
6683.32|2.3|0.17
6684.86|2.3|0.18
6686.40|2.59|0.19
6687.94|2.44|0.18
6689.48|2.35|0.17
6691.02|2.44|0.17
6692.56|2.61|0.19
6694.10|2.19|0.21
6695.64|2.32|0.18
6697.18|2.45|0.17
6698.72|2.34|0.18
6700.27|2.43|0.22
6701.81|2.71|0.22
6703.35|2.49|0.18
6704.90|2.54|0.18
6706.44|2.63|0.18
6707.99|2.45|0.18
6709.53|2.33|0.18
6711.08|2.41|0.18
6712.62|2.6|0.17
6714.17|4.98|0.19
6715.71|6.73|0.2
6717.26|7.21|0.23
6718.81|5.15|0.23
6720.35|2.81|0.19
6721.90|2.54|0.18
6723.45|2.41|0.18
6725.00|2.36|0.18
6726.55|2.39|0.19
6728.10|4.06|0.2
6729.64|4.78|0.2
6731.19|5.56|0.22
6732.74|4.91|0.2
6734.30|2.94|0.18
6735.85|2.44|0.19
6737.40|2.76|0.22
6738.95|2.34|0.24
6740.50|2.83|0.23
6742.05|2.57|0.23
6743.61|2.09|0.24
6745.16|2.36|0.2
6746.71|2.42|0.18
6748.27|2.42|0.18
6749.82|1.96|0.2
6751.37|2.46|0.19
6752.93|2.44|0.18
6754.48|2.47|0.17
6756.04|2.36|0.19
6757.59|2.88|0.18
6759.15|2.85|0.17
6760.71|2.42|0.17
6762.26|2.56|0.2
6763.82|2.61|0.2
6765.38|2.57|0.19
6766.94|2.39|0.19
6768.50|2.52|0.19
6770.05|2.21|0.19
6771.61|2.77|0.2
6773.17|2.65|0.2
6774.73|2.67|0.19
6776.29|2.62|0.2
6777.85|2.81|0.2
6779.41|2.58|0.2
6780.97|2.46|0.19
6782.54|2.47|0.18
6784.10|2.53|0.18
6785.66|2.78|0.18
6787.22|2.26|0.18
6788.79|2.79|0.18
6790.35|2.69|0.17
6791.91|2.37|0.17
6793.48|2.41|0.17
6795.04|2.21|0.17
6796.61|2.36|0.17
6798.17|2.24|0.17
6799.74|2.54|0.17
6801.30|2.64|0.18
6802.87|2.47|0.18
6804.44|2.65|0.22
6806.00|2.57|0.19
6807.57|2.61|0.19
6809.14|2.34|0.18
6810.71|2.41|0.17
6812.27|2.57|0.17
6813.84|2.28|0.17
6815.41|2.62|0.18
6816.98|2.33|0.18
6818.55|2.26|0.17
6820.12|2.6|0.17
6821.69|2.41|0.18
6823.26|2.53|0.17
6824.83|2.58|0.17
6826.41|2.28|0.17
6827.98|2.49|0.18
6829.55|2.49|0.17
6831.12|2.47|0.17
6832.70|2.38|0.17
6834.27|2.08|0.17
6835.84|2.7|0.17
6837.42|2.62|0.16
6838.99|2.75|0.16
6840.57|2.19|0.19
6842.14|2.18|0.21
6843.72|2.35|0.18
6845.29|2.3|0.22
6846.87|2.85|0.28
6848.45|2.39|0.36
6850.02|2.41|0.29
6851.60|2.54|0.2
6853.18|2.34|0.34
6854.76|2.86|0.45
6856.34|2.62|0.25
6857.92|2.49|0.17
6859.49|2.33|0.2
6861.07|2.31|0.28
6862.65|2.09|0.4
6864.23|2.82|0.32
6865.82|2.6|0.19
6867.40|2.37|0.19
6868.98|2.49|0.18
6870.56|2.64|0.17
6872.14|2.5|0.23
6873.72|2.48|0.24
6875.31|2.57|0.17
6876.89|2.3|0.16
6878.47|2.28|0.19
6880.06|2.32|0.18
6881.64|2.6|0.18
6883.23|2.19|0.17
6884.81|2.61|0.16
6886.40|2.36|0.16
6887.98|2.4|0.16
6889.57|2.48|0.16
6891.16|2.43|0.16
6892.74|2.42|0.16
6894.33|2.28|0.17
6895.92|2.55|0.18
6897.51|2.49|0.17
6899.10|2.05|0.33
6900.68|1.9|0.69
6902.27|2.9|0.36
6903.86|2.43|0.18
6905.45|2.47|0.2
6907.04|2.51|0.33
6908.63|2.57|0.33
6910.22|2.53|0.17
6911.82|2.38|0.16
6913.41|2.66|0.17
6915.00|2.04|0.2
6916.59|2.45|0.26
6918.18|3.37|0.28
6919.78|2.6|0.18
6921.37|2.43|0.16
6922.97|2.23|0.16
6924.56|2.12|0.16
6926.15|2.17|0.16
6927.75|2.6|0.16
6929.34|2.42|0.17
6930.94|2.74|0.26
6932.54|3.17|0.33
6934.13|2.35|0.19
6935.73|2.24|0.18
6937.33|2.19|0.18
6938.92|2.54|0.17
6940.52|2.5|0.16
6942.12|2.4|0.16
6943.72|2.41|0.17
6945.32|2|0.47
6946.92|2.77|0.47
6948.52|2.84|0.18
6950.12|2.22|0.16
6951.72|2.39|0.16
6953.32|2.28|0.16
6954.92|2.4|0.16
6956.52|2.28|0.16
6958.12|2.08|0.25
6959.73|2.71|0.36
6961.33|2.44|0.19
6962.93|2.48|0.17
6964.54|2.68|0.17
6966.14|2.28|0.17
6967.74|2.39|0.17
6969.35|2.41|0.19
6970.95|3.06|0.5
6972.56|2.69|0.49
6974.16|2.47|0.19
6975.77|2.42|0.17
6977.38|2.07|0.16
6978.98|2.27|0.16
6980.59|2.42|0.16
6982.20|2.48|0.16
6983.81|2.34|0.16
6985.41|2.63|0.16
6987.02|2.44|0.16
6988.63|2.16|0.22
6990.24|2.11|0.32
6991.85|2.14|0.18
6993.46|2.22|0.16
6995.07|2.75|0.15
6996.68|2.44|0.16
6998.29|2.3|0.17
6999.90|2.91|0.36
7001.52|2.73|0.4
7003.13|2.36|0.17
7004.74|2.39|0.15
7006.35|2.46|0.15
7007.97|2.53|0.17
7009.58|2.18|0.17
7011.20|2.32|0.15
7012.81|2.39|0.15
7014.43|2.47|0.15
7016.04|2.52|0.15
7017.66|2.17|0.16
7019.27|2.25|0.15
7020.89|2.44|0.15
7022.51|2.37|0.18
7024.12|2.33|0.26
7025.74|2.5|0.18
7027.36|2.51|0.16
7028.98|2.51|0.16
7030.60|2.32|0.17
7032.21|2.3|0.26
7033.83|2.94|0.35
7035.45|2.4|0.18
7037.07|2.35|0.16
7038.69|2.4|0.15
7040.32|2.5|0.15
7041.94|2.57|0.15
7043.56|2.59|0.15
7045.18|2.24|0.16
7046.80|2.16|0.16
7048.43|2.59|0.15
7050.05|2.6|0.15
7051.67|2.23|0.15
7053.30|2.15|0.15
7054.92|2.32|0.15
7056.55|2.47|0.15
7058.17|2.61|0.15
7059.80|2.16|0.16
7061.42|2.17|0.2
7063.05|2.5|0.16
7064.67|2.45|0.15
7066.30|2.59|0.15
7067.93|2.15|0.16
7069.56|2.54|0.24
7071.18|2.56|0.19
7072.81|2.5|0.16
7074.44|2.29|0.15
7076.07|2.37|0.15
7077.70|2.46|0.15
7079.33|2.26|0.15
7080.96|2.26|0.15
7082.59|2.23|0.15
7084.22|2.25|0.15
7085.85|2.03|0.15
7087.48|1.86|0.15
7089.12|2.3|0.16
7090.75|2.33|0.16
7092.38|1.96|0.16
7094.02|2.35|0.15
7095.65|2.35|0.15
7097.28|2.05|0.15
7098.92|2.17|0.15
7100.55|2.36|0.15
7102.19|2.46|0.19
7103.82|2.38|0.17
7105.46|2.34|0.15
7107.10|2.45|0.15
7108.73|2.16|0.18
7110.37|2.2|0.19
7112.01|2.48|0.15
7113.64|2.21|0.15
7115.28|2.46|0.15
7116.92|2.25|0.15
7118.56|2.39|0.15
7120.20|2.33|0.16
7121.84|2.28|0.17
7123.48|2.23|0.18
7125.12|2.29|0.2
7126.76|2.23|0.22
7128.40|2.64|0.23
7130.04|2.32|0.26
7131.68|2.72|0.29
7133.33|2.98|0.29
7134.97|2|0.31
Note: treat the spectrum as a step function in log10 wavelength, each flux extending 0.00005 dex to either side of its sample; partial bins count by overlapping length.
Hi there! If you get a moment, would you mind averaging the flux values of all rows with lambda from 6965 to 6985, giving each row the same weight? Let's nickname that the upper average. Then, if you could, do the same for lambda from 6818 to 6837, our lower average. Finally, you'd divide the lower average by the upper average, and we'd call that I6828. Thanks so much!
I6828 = 1.00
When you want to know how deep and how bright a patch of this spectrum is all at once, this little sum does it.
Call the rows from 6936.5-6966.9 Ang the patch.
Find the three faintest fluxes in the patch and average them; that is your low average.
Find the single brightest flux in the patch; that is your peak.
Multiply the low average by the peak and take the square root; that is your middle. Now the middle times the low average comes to 5.09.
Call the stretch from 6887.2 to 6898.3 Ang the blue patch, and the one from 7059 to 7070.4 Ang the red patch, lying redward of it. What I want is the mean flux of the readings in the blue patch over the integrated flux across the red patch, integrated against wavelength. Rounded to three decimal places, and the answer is 0.090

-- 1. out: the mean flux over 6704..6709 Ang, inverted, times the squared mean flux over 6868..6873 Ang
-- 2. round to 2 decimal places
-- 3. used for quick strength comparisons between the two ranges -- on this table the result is 2.55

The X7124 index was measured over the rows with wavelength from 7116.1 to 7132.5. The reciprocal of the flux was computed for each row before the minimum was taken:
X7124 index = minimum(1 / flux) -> 0.37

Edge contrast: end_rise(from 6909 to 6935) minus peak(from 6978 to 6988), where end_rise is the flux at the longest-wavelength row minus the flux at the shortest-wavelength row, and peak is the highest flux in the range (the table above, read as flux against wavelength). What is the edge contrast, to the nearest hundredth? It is -2.81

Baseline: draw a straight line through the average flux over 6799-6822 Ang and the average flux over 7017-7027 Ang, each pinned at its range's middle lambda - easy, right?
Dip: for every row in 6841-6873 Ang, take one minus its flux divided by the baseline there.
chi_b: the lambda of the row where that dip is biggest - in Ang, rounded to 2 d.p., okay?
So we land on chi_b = 6862.65 Ang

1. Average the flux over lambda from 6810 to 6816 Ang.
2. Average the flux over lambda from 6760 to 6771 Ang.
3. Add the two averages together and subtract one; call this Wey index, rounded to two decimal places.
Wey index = 3.94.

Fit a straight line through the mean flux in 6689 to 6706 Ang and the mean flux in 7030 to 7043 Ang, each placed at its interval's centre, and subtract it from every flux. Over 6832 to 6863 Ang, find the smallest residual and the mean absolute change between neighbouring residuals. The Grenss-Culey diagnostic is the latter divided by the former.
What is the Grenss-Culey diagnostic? -0.6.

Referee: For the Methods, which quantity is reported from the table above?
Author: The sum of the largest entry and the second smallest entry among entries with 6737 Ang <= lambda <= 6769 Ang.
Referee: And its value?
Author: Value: 5.0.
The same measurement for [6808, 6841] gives 4.9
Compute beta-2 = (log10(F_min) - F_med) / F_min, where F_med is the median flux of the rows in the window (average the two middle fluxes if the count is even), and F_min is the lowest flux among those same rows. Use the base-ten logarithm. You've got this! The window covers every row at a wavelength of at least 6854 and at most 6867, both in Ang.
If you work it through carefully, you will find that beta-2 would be -1.06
